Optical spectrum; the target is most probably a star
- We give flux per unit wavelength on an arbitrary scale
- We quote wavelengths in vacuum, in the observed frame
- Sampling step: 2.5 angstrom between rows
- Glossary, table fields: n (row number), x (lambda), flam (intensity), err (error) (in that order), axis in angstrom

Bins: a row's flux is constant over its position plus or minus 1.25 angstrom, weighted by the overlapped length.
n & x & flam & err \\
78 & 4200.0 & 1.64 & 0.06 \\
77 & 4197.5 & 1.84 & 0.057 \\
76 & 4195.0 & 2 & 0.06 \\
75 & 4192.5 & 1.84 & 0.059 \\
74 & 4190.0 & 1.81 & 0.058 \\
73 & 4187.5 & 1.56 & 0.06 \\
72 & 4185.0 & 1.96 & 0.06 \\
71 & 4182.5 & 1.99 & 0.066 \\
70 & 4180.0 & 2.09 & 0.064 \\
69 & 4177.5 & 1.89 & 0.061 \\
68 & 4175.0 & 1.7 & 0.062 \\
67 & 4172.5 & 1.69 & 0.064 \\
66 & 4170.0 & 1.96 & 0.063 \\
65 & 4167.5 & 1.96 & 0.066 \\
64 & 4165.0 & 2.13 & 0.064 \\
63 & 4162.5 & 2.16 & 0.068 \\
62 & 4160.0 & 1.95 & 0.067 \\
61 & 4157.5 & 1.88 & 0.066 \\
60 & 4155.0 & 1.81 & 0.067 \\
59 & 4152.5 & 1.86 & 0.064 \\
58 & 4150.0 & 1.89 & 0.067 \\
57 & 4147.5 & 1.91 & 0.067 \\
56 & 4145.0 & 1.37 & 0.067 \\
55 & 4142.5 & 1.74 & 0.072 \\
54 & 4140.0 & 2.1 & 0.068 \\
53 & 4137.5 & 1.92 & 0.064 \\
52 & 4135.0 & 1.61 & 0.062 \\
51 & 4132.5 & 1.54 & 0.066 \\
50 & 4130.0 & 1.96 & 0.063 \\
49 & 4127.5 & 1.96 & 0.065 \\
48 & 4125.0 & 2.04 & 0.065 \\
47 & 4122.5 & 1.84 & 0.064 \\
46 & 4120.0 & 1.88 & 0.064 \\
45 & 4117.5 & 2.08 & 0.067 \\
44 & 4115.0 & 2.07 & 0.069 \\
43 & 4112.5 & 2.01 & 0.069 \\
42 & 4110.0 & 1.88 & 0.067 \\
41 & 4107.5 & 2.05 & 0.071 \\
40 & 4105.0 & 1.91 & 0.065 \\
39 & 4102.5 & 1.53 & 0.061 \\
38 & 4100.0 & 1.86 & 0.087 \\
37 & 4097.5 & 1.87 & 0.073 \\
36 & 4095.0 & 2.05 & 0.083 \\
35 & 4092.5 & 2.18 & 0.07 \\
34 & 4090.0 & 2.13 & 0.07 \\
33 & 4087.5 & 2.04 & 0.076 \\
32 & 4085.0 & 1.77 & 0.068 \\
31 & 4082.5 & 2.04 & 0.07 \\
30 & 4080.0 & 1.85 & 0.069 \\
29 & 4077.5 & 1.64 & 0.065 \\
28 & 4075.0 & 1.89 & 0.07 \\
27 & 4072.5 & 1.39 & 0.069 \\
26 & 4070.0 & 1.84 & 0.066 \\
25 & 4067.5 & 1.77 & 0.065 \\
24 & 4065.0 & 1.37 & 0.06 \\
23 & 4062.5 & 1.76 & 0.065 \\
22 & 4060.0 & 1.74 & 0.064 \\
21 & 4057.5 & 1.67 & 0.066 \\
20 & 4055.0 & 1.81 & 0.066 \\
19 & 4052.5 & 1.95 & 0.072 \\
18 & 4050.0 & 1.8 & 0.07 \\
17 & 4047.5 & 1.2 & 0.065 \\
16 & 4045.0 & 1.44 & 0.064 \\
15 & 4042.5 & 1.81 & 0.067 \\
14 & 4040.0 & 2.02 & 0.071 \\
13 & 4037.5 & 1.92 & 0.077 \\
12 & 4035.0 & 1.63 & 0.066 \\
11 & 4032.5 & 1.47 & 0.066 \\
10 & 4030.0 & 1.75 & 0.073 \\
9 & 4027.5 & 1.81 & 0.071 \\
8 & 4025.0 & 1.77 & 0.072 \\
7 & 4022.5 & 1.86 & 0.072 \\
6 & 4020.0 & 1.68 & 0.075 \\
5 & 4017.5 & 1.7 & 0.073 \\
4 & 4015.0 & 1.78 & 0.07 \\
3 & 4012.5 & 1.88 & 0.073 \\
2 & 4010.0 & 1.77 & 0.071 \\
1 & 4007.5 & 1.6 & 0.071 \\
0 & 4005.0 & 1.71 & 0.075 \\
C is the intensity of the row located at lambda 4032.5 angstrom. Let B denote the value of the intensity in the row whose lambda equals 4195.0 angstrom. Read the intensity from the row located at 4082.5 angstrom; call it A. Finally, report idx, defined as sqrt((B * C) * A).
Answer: 2.45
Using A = 2.04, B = 2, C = 1.47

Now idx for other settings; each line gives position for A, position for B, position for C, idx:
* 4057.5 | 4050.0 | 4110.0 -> 2.38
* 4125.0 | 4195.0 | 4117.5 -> 2.91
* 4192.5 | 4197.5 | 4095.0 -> 2.63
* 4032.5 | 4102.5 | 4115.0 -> 2.16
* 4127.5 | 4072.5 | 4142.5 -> 2.18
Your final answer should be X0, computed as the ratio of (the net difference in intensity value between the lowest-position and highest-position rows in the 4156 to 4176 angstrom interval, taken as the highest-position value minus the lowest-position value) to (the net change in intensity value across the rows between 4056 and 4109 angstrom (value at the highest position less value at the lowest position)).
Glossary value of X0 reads -0.5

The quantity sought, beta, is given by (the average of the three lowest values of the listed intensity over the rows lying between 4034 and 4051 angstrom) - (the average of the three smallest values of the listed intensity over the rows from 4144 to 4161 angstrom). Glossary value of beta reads -0.26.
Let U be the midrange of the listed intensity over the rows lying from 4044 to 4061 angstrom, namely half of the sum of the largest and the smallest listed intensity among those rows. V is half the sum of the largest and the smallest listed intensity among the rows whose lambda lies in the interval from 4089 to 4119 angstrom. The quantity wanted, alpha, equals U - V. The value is -0.28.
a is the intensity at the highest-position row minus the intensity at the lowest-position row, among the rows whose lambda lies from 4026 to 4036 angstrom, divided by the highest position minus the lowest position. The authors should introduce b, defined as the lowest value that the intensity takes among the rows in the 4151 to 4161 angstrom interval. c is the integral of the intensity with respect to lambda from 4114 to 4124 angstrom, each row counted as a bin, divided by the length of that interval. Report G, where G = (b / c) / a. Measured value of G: -38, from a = -0.02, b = 1.81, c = 1.97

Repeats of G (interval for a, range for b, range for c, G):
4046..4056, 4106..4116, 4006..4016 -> 13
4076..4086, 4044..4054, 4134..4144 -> 38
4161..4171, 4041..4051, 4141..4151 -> -26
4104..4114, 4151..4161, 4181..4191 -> 74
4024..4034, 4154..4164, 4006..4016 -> -26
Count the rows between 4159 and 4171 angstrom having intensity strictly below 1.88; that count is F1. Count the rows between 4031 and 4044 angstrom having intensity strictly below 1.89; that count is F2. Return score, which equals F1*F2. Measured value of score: 0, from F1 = 0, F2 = 3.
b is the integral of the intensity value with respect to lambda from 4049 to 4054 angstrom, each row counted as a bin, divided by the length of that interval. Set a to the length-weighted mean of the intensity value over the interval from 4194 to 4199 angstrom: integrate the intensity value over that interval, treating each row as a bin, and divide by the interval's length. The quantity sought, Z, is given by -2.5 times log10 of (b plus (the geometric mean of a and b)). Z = -1.439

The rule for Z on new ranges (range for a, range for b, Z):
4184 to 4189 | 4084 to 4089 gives -1.438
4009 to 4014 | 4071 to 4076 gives -1.318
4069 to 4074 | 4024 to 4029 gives -1.357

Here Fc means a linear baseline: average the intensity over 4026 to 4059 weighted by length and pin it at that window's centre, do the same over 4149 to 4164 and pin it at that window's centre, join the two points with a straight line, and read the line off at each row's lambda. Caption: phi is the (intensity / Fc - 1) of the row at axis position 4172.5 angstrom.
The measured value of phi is -0.137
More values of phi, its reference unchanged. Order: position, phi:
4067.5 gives 0.005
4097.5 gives 0.029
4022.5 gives 0.109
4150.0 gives -0.014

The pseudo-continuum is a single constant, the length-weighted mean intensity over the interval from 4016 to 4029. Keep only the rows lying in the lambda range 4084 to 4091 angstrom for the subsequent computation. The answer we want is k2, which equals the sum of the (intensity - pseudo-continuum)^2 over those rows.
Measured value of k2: 0.21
